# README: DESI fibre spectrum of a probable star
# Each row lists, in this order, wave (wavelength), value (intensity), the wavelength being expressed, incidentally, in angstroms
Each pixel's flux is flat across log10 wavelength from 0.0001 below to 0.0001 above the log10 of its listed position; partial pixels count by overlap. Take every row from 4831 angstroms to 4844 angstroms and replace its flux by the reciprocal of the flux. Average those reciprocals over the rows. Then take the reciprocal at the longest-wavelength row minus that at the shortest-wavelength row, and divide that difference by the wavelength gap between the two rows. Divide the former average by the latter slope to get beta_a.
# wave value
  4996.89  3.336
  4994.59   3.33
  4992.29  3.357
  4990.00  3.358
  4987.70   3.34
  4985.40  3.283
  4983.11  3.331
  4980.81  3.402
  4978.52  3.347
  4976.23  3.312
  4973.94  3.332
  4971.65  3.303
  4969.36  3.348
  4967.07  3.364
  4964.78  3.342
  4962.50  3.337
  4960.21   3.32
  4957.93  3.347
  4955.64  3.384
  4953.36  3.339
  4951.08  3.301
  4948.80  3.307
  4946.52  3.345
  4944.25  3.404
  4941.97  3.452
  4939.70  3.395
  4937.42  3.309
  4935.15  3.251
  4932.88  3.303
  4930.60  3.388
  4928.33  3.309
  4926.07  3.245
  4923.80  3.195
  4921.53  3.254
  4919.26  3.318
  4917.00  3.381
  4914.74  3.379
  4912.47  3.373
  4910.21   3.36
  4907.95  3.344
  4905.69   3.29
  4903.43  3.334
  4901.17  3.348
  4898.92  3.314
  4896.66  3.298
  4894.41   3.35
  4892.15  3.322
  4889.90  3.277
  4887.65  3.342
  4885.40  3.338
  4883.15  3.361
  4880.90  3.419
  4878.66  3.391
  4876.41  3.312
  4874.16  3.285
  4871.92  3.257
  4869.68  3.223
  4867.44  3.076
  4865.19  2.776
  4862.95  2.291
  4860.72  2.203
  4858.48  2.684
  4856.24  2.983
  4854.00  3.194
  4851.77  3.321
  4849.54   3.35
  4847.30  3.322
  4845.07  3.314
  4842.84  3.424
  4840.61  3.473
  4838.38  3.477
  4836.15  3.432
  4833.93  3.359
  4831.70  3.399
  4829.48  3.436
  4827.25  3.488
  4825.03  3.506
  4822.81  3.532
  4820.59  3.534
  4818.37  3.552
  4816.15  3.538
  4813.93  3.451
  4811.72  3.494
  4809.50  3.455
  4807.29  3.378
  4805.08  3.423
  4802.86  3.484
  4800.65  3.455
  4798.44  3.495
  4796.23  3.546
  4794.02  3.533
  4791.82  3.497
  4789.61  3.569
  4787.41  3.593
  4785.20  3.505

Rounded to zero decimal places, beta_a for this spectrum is -1513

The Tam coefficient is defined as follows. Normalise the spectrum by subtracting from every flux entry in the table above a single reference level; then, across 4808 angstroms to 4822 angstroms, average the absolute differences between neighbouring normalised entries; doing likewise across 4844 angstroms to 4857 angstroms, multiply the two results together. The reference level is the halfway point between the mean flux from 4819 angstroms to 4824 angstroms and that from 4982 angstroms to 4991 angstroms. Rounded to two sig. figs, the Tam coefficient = 0.0032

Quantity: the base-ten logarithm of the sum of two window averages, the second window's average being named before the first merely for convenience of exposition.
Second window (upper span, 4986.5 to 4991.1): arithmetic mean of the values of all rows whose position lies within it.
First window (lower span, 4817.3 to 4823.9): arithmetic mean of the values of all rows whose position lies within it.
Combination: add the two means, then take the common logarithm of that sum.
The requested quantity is 0.838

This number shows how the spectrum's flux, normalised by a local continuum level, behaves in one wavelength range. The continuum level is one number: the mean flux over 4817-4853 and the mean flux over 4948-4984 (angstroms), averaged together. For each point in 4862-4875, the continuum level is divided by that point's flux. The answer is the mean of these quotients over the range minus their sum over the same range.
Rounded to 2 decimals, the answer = -5.77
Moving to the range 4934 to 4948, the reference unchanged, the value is -5.04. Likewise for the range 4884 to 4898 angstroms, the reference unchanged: -5.10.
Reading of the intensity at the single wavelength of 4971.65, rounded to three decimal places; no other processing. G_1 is 3.303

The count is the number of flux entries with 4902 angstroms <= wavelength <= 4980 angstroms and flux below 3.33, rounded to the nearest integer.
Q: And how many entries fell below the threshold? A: 14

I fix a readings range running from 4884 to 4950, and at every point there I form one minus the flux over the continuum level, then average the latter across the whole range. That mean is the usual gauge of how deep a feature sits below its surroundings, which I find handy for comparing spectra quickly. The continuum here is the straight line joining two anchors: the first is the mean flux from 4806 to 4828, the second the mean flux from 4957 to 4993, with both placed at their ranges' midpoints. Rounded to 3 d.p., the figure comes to 0.020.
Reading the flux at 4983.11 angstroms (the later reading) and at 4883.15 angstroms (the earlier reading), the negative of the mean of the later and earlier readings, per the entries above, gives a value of -3.35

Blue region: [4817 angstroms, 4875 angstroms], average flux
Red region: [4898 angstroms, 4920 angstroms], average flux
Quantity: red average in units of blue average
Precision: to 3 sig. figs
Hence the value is 1.04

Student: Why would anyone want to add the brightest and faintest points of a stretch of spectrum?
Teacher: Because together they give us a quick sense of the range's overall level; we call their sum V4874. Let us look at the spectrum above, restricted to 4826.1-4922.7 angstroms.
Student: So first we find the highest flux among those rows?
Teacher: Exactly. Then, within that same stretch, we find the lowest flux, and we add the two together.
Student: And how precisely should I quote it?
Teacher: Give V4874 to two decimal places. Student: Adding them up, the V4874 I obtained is 5.69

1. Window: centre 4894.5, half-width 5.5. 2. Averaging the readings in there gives 3.31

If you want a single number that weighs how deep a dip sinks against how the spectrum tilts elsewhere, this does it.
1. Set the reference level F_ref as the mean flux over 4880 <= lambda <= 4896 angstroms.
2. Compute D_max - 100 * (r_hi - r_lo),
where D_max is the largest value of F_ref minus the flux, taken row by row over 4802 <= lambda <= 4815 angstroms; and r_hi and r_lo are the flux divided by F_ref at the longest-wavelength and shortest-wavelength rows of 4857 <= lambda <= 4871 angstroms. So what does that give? -16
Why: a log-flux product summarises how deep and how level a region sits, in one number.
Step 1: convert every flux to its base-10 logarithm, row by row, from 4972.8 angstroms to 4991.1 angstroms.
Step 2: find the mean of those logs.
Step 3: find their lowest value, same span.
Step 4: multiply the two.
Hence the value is 0.27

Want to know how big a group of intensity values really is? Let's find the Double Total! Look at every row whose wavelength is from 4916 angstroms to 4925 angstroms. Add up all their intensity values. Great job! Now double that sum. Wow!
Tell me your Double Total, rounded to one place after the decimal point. 26.3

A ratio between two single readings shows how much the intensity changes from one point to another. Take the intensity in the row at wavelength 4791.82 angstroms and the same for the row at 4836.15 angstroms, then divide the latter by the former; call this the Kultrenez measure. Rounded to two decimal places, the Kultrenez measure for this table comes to 0.98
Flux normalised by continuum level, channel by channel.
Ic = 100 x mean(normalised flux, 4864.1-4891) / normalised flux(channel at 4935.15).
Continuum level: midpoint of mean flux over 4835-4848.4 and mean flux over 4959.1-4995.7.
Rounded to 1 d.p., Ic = 100.1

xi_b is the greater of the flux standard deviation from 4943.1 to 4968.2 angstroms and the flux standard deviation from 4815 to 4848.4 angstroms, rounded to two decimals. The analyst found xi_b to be 0.08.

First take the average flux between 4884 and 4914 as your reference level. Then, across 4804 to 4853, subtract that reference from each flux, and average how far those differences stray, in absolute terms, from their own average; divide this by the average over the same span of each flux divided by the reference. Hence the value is 0.059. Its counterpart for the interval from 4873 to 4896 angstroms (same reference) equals 0.033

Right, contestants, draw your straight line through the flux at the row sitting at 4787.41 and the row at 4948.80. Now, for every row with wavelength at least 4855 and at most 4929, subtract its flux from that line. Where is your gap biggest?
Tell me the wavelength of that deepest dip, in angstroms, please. 4860.72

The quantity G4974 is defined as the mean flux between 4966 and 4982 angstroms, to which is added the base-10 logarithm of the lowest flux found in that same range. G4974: 3.86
